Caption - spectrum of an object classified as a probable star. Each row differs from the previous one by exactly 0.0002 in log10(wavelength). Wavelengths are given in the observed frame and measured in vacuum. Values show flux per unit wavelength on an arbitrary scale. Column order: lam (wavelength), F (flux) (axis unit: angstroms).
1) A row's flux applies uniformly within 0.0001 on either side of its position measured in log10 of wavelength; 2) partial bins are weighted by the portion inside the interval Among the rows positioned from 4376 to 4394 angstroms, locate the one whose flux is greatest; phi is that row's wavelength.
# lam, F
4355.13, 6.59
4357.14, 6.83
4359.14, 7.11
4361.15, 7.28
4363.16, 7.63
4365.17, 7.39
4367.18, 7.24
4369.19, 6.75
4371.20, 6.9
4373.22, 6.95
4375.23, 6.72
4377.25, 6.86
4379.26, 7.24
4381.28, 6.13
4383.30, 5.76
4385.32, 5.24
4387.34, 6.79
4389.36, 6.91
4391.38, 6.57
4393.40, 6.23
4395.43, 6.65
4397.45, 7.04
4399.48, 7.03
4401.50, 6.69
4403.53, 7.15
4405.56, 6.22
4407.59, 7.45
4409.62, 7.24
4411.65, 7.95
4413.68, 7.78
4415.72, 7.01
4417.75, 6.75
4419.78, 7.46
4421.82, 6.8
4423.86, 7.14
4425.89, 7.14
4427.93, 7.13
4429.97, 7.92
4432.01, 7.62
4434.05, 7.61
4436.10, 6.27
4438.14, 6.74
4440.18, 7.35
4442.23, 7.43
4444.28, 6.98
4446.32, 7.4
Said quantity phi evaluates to 4379.26 angstroms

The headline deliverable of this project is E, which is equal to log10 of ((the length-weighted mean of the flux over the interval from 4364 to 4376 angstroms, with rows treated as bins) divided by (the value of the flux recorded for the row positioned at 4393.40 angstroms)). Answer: 0.05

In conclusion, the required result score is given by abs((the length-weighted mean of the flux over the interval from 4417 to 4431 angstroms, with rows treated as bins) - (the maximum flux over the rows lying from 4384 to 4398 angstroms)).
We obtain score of 0.16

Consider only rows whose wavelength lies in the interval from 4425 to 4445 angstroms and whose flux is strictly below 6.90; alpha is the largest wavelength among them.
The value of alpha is 4438.14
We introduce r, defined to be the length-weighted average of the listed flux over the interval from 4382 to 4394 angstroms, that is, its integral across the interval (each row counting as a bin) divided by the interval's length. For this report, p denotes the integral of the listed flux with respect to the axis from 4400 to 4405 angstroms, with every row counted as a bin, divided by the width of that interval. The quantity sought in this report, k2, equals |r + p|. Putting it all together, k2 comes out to 13.1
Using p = 6.87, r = 6.2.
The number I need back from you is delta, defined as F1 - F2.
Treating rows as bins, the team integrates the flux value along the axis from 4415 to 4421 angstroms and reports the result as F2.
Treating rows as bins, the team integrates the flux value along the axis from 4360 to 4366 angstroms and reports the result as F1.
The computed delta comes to 2.1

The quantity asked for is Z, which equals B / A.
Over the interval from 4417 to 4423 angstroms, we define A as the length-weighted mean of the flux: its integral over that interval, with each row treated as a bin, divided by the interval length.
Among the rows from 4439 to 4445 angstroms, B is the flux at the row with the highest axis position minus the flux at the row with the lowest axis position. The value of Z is -0.05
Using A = 7.02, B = -0.4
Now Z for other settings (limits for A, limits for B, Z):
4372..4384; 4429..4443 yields -0.07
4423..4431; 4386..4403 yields -0.01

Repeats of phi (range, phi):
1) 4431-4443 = 4432.01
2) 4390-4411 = 4407.59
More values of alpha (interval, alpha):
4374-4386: 4385.32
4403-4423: 4421.82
